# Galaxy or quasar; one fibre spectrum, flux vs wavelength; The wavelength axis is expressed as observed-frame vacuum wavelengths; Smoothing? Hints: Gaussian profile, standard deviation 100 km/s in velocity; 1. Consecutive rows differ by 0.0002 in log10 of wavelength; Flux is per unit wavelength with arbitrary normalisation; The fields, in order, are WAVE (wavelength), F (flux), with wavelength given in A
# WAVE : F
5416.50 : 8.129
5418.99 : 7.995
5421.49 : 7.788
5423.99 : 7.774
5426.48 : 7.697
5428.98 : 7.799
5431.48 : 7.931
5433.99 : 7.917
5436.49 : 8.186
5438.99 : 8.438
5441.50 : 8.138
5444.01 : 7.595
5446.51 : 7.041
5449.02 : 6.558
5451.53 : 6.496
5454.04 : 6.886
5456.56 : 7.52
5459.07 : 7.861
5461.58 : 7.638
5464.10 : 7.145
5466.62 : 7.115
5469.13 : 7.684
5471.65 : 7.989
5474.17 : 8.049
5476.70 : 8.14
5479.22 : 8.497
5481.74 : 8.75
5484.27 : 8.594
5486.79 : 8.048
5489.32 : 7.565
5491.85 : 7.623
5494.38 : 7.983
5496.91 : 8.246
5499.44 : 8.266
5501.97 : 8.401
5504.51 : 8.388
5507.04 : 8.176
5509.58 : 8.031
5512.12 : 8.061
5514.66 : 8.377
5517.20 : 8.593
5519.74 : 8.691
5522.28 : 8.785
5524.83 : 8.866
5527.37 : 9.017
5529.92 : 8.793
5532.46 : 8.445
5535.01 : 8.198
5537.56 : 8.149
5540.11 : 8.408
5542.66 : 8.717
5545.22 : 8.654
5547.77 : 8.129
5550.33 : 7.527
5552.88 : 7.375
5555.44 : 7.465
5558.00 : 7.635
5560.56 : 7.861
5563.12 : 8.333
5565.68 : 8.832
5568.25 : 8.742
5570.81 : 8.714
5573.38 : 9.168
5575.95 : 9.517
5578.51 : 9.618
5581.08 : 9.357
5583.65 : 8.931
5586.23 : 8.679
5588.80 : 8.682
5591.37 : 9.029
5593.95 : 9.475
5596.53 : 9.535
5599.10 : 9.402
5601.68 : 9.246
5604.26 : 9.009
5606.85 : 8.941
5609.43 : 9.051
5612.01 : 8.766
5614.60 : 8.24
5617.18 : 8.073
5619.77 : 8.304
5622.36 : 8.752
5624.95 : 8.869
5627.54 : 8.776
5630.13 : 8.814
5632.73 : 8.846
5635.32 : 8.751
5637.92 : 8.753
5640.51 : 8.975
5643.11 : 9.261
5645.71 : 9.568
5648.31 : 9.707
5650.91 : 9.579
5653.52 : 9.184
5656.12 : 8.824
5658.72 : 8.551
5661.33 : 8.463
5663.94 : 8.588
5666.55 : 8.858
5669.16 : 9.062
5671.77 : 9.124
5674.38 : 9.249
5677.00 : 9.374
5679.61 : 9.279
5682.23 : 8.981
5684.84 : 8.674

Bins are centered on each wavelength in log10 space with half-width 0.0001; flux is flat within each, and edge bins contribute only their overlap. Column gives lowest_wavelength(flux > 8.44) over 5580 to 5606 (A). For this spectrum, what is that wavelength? 5581.08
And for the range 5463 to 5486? 5479.22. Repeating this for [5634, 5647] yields 5635.32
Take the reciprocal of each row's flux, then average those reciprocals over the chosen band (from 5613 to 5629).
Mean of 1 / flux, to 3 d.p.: 0.118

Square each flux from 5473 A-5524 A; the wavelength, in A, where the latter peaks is 5522.28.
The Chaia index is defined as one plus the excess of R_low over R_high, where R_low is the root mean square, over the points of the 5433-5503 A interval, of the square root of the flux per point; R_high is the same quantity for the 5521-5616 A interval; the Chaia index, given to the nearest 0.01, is 0.85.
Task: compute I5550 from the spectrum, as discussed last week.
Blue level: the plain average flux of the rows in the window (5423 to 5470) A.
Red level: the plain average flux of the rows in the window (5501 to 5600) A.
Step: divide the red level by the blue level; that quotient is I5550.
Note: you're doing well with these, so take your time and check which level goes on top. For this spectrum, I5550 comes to 1.14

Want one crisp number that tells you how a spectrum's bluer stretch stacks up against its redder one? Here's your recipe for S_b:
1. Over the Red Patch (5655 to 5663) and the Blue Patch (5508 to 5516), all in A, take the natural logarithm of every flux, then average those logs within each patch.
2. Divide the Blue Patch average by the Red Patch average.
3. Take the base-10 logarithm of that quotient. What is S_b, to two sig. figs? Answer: -0.011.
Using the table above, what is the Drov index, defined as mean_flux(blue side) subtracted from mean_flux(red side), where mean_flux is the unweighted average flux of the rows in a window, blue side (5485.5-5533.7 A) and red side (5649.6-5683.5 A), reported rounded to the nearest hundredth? 0.67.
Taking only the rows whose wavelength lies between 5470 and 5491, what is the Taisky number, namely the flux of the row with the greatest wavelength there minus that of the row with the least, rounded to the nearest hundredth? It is -0.42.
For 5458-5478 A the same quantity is 0.28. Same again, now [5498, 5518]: 0.33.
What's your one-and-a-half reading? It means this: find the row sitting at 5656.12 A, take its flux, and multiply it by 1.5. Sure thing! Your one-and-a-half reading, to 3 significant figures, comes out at 13.2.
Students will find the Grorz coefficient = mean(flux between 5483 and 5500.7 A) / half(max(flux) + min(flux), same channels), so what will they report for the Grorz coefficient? 0.996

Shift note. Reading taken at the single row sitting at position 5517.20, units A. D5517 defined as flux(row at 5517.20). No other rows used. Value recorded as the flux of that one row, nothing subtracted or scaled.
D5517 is 8.593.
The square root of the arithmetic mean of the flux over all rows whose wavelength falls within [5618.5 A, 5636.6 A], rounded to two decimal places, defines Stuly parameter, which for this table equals 2.95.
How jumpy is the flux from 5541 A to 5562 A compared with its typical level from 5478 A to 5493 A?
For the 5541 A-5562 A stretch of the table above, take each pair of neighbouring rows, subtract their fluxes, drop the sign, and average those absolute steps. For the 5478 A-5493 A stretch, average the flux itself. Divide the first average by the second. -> 0.032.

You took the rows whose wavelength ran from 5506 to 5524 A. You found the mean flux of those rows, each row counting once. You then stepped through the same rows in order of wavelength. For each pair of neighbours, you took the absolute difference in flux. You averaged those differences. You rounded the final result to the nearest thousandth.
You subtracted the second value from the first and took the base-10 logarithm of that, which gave 0.916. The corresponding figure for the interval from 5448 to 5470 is 0.837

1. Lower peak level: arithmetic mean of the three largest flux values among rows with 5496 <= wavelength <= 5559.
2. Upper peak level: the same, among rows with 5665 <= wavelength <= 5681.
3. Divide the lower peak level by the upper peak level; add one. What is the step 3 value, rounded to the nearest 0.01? 1.96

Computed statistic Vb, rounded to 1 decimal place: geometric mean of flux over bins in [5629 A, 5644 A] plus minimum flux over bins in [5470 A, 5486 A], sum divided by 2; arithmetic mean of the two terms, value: 8.4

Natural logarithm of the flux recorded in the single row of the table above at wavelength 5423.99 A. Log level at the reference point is 2.05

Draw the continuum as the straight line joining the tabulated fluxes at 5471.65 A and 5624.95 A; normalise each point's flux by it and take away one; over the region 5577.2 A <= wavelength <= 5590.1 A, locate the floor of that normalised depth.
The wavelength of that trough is 5588.80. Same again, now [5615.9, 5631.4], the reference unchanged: 5617.18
